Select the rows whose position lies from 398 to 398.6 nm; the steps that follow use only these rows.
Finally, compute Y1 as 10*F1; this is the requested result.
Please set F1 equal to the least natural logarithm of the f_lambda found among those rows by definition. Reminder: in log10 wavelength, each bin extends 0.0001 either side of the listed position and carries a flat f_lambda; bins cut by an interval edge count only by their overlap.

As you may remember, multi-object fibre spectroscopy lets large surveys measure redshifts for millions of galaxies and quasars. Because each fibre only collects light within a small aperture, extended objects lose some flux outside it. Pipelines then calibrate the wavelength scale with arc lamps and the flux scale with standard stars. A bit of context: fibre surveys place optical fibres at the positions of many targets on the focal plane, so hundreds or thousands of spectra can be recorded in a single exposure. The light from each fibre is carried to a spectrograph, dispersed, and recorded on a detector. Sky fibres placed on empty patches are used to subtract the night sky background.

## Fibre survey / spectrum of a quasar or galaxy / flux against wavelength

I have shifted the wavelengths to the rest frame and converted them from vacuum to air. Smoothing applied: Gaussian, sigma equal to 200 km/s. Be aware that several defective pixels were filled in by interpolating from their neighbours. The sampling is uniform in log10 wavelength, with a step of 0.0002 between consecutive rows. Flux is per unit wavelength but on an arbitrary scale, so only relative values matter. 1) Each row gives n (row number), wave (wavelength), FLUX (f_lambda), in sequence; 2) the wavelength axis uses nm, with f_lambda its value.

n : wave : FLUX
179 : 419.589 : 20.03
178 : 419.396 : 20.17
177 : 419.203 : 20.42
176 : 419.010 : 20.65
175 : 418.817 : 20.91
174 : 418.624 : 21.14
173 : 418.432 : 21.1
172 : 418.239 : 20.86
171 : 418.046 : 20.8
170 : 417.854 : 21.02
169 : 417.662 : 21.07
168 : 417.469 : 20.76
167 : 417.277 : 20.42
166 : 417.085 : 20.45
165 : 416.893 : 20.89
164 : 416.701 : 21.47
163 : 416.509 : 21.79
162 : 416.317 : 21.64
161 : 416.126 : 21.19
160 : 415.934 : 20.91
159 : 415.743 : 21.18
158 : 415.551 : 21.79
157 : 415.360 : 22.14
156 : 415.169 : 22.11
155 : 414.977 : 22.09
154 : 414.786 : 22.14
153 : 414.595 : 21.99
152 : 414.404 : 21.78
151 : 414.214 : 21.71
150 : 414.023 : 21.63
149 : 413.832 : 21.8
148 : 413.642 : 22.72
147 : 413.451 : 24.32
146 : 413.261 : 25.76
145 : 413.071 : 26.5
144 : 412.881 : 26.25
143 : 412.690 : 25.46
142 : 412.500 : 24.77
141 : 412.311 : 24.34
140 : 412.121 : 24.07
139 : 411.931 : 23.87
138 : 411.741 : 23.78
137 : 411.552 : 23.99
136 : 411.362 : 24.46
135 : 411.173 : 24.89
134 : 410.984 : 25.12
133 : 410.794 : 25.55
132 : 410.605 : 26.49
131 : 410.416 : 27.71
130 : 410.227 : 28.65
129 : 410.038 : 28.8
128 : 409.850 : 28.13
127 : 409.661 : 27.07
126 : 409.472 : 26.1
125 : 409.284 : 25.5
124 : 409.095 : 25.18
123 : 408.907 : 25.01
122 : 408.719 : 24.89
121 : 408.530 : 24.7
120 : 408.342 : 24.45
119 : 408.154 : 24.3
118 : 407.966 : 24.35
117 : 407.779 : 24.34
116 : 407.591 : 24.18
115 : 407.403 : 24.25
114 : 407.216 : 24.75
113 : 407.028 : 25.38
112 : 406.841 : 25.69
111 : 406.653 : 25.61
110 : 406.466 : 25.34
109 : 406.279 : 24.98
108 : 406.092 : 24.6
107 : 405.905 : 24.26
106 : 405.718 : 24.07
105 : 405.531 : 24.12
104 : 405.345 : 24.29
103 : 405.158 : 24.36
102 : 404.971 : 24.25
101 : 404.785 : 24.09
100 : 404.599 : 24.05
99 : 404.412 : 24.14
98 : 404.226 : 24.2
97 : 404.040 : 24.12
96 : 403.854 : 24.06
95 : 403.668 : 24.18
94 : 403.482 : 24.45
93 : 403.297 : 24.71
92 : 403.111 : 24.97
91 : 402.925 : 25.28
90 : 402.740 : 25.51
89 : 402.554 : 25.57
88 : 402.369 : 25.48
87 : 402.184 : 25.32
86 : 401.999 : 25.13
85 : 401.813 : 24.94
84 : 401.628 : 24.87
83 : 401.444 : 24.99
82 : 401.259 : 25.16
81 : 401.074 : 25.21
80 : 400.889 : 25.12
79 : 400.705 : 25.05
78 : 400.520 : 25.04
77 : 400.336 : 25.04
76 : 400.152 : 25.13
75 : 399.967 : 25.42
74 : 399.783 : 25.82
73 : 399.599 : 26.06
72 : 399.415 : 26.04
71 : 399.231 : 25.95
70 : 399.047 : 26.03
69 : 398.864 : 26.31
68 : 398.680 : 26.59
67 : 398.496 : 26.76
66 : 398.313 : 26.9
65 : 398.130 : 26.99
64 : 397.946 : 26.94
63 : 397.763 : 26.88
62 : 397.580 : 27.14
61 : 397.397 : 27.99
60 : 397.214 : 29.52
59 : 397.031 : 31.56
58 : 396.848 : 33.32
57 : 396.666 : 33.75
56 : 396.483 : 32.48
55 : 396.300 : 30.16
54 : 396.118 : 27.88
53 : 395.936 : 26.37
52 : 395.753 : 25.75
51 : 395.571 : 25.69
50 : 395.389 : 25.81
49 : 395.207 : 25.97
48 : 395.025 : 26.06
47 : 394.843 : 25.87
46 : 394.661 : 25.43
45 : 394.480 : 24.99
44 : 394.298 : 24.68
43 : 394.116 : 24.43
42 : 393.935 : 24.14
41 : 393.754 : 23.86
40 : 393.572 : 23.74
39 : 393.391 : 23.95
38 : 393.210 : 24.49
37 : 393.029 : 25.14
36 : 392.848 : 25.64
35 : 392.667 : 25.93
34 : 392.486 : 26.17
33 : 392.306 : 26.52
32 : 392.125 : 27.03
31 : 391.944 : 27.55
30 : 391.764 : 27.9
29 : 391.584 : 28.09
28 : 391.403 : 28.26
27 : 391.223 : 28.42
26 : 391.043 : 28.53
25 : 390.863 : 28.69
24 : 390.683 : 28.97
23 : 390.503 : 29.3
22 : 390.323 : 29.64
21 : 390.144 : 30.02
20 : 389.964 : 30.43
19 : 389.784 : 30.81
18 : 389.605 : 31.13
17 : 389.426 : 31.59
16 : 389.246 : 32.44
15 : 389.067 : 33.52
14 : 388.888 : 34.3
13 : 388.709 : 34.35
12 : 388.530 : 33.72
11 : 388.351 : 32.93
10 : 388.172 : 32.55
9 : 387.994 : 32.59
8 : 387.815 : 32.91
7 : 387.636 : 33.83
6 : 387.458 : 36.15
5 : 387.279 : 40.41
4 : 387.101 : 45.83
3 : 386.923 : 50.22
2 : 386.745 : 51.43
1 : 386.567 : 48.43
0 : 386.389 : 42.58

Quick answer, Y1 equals 32.9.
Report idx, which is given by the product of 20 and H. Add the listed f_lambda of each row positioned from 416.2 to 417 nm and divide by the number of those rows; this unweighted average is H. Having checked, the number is 429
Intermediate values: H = 21.4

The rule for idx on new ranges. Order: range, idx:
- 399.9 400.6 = 503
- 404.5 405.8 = 484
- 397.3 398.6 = 542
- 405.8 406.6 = 496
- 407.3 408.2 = 486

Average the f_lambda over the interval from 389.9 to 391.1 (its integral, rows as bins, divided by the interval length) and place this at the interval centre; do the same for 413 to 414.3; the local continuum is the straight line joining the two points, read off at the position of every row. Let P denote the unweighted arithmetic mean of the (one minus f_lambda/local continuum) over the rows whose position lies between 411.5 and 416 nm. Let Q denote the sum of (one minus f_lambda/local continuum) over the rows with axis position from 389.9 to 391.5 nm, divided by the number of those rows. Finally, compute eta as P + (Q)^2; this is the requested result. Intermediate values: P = 0.01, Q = 0.01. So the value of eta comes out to 0.010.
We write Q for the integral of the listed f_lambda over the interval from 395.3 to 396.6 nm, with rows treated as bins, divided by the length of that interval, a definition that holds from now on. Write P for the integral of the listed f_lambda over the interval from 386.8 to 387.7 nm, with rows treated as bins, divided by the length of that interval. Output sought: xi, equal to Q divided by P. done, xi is 0.66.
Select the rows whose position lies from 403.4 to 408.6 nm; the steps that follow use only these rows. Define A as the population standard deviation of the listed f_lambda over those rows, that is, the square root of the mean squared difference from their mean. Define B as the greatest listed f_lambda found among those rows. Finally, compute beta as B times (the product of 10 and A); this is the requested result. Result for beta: 122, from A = 0.47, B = 25.69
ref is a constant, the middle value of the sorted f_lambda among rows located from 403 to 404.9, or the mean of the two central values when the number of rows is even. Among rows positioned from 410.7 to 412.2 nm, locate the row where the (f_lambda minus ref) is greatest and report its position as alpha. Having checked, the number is 410.794 nm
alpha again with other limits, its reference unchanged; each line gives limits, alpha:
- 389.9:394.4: 389.964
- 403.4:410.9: 410.038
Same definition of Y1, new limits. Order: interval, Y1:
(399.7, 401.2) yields 32.2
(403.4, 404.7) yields 31.8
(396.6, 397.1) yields 34.5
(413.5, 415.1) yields 30.7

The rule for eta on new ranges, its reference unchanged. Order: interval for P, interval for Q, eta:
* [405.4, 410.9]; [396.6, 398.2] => -0.022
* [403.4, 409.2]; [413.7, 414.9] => 0.035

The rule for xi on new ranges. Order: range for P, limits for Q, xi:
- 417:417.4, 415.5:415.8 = 1.05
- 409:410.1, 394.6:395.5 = 0.97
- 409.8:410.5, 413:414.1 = 0.84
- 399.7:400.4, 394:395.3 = 1.00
